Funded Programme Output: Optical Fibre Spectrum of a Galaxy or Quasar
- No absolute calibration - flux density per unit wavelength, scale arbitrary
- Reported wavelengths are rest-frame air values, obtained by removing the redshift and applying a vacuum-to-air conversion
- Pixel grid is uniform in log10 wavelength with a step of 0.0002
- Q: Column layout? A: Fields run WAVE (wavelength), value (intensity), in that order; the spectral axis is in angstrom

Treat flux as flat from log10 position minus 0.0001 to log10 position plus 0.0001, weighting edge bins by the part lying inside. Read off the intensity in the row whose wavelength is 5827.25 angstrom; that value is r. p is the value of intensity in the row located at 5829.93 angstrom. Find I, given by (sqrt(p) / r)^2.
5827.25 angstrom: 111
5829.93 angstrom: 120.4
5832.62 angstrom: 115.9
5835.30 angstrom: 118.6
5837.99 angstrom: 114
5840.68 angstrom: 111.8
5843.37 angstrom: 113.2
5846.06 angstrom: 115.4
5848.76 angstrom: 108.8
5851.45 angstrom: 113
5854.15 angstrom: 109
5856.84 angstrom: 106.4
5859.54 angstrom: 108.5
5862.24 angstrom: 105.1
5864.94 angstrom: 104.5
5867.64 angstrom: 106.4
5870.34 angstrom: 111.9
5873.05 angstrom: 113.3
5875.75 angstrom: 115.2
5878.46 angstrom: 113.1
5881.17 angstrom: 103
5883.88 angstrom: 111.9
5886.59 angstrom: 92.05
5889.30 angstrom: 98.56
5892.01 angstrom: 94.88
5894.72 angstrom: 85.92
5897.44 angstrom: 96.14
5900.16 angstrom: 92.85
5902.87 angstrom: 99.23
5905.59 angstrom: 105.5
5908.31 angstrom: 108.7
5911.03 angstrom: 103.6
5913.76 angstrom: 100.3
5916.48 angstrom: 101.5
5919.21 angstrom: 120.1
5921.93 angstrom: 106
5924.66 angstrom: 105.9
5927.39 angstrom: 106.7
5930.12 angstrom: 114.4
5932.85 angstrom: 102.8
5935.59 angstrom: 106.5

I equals 0.010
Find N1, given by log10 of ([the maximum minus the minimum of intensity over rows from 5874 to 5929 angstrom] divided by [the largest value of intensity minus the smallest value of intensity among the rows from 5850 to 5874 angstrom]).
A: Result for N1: 0.59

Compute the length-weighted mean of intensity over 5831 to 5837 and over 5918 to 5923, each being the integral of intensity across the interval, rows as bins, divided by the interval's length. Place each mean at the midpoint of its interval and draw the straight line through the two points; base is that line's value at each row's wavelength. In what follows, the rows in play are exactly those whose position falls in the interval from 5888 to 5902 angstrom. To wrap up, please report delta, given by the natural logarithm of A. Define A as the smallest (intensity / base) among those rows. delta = -0.29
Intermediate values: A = 0.75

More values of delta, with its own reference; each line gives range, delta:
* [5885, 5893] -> -0.22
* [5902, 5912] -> -0.14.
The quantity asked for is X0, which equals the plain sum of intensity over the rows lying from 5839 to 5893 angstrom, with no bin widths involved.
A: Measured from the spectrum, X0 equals 2156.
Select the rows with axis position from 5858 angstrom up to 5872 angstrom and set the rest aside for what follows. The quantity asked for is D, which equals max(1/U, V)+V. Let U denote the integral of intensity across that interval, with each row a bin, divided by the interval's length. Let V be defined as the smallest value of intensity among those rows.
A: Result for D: 209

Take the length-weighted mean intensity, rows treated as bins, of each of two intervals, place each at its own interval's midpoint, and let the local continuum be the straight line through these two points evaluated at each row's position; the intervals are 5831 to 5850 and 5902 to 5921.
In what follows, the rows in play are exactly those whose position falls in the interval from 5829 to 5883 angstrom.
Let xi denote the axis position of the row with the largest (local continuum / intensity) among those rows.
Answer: 5864.94 angstrom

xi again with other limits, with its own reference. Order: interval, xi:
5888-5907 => 5894.72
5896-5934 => 5900.16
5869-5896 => 5894.72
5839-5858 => 5856.84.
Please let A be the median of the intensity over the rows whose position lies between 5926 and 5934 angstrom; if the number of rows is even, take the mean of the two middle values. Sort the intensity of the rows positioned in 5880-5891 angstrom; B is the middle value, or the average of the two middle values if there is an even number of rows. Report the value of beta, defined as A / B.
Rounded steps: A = 107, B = 101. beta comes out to 1.06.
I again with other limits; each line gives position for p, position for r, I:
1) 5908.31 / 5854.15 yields 0.009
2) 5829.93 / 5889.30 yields 0.012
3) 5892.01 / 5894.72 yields 0.013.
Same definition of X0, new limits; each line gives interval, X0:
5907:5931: 967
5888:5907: 673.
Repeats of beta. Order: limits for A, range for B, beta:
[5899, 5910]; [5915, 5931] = 0.96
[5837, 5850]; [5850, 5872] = 1.05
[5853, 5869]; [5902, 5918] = 1.04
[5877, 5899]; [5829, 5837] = 0.82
